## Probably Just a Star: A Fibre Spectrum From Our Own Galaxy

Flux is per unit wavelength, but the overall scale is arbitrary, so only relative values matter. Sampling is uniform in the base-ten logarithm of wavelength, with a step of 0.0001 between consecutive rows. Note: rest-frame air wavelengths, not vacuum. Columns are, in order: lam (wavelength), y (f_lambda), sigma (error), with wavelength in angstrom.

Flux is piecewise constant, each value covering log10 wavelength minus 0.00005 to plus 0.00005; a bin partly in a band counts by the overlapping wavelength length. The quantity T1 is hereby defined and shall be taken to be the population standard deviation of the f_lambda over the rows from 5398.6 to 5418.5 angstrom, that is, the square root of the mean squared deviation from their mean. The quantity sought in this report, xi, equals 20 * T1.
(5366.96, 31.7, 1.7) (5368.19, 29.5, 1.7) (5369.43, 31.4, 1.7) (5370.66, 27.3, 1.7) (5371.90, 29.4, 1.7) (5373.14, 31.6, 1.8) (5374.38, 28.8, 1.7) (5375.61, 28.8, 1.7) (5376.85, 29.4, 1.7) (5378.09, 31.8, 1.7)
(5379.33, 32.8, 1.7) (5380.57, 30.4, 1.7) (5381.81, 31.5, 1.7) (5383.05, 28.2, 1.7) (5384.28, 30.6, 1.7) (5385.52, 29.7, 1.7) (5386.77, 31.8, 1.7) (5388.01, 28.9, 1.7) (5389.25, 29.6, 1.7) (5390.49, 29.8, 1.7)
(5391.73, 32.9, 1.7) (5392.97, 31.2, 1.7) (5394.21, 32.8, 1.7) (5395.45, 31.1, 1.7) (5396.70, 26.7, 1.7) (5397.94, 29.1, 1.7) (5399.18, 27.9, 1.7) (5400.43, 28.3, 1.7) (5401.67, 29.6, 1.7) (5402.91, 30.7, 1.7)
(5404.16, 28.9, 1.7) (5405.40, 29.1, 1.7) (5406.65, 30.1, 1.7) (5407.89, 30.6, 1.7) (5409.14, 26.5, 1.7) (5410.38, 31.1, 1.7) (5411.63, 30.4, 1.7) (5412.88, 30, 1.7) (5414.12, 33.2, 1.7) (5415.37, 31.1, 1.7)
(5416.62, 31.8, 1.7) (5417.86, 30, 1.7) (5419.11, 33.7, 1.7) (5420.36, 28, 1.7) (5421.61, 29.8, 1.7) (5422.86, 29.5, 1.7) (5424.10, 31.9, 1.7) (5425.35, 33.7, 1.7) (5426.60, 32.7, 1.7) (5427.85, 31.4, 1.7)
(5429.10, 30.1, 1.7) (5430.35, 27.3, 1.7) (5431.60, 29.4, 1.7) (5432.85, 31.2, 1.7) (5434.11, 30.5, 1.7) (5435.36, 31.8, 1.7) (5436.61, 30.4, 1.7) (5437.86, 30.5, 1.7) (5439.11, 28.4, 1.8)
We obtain 31.1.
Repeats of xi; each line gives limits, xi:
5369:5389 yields 30.3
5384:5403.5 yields 33.0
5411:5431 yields 36.5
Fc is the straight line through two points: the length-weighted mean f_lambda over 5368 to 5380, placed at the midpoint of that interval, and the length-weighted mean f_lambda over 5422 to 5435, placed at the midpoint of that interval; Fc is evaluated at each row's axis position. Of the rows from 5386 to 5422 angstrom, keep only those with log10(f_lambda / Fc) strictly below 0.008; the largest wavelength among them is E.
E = 5421.61 angstrom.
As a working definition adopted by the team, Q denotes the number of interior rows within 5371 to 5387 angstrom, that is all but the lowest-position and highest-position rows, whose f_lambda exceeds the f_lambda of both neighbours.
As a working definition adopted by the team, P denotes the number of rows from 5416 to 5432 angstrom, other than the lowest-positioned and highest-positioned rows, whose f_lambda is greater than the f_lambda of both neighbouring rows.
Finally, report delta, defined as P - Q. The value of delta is -1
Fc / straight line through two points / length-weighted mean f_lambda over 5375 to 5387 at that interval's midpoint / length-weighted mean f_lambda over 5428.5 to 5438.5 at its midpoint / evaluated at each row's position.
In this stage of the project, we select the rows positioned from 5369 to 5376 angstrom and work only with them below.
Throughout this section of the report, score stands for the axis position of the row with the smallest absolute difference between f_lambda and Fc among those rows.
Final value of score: 5369.43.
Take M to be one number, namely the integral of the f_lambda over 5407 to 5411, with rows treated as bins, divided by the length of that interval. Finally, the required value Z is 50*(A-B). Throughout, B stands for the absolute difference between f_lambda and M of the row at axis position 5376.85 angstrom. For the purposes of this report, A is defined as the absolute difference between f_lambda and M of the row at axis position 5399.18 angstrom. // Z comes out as 75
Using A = 1.6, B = 0.1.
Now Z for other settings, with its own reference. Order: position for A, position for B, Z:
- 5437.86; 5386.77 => -65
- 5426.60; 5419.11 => -50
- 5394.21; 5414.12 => -20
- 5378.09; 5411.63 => 70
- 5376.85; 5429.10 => -26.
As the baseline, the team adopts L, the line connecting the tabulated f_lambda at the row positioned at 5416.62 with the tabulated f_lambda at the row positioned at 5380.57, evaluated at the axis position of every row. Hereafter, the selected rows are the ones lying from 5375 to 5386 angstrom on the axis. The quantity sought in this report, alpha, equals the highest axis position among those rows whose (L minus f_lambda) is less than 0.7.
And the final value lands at 5384.28 angstrom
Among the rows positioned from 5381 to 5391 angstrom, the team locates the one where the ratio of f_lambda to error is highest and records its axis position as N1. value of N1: 5386.77 angstrom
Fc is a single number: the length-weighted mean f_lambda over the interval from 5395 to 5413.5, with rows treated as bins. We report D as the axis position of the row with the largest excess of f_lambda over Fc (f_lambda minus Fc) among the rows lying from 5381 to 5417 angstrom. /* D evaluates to 5414.12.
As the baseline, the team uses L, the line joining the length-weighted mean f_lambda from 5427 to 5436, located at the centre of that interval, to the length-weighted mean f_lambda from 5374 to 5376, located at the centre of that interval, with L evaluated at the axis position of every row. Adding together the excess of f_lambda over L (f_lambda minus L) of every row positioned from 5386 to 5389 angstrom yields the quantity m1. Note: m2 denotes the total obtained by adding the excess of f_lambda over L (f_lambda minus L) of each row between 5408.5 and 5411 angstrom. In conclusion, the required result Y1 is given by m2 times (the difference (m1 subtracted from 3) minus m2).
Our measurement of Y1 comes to -5.1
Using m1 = 2.3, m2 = -2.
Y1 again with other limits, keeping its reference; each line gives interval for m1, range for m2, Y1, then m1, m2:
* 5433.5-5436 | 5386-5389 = -1.9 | 1.6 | 2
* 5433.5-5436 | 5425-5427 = -28.4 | 1.6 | 6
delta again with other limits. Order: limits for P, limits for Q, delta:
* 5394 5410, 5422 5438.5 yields 0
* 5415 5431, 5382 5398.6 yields 0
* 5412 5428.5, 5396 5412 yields 1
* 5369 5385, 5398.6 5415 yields 0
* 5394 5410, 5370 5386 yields -1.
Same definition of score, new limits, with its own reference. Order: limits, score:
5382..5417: 5411.63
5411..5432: 5429.10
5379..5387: 5380.57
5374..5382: 5380.57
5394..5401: 5395.45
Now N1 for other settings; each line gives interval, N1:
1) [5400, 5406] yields 5402.91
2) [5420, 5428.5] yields 5425.35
